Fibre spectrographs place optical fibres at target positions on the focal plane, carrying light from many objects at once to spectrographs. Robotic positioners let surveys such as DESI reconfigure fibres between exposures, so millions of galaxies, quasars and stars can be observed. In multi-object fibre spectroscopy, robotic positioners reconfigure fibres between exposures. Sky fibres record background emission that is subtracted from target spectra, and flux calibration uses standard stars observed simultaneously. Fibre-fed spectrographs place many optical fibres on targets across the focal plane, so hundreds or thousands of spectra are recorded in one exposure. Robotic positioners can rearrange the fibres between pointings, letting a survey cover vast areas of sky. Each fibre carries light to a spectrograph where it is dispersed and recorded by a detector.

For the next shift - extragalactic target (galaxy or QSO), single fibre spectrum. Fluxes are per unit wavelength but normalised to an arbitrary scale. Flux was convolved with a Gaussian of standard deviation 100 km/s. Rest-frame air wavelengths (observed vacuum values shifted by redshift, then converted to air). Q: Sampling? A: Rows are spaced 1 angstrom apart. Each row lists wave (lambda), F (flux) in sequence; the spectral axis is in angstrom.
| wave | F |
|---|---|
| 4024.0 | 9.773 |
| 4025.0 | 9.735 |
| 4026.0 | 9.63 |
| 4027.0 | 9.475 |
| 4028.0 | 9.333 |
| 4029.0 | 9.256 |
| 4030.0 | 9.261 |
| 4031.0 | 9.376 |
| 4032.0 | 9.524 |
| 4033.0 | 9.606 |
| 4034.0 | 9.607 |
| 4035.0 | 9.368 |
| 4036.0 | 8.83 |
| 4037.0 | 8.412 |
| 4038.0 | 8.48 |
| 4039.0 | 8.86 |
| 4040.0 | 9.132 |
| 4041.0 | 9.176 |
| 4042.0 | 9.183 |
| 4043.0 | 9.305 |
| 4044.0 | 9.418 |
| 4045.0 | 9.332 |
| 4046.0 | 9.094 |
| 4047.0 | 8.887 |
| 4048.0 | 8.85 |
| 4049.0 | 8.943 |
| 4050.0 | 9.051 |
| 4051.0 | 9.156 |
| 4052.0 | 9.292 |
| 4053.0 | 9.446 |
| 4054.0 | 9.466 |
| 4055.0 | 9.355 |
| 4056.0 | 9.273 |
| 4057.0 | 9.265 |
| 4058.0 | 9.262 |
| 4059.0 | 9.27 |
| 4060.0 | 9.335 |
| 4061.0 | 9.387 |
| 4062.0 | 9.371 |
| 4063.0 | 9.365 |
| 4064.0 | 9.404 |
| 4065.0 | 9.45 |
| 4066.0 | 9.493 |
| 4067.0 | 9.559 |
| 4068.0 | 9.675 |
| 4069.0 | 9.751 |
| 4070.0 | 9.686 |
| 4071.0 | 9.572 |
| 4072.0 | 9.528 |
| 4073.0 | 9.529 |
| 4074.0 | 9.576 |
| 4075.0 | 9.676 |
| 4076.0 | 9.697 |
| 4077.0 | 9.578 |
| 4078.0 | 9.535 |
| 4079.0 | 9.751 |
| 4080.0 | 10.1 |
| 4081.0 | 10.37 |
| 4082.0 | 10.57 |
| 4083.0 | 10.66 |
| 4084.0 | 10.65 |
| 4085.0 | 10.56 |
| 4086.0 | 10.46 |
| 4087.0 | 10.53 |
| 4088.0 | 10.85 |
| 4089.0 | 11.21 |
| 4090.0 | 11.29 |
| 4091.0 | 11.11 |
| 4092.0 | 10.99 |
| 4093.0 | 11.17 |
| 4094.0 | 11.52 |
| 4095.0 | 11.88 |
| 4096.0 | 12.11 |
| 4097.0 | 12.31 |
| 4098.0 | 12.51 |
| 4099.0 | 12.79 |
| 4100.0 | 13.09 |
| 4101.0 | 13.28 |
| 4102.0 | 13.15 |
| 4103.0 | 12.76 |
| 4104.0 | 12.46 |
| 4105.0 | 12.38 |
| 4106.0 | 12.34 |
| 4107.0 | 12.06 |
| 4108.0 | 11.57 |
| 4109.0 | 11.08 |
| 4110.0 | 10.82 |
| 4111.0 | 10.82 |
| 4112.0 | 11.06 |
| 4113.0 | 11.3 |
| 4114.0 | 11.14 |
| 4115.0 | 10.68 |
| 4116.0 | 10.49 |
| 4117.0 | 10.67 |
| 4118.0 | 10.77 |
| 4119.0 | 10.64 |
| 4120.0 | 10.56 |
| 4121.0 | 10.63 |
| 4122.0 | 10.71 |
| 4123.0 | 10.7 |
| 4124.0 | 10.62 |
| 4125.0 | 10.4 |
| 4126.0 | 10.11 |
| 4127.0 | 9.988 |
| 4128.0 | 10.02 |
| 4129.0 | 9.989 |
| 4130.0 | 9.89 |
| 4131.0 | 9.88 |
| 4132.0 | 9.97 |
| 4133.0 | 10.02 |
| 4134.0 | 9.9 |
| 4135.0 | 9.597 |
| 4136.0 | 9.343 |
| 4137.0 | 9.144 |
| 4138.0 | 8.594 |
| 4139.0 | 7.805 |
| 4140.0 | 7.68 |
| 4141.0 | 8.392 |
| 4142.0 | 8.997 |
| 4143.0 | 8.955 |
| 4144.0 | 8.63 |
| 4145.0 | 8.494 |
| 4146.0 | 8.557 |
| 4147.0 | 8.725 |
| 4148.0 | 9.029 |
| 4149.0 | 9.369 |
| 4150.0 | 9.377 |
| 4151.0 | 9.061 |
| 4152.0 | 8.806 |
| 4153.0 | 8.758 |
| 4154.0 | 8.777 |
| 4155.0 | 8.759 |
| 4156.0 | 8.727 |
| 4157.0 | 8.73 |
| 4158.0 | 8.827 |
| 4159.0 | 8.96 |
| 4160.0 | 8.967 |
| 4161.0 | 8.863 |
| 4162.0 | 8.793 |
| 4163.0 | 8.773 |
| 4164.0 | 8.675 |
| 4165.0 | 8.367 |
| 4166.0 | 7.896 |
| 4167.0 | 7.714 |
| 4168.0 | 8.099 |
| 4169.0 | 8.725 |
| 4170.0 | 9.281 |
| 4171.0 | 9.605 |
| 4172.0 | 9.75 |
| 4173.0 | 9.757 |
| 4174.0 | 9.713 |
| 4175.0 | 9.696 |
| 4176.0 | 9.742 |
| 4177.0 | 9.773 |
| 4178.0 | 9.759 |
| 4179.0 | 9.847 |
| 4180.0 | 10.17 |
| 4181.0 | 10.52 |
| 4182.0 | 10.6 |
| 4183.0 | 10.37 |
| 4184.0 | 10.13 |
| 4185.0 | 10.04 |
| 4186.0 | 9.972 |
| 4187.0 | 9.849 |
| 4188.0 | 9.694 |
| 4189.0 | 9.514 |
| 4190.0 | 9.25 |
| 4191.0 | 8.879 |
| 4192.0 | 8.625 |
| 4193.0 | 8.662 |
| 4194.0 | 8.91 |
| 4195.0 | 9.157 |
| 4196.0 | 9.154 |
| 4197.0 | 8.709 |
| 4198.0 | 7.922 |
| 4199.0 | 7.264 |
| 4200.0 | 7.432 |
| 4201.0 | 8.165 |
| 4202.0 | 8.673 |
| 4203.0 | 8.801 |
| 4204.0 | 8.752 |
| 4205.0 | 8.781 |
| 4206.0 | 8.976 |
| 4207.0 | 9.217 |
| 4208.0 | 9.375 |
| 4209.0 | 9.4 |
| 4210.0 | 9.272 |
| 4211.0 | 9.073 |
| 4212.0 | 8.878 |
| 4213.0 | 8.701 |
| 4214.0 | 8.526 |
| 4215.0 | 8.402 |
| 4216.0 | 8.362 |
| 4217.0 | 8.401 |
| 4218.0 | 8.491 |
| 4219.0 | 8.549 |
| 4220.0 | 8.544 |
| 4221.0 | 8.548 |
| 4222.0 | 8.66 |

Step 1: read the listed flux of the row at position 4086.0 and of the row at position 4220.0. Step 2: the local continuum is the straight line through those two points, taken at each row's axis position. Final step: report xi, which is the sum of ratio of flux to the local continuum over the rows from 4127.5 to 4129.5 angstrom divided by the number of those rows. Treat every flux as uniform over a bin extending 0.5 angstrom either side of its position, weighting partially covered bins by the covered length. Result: 1.02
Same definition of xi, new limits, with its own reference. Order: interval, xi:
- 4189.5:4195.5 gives 1.00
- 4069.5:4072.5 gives 0.90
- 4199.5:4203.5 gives 0.94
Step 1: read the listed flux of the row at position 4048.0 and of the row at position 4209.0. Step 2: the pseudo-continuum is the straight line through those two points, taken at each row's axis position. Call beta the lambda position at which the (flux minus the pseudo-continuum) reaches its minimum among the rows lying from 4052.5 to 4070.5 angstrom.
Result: 4058.0 angstrom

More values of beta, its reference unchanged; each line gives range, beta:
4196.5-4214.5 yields 4199.0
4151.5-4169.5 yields 4167.0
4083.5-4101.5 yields 4086.0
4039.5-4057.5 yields 4048.0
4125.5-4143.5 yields 4140.0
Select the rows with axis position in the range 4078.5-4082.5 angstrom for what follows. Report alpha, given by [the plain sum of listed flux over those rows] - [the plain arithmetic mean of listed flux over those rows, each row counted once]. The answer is 31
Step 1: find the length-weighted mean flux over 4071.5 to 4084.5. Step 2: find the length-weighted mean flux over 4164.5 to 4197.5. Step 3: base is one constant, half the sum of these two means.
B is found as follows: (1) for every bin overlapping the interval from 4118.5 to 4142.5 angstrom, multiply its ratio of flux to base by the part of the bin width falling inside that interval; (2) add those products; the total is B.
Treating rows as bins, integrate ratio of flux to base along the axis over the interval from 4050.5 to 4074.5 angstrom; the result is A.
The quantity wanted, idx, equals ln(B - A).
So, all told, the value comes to -0.3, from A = 23.4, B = 24.2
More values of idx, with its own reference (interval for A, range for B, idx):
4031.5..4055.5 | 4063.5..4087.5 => 0.6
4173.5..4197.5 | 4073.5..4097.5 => 1.0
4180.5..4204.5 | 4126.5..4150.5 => -2.0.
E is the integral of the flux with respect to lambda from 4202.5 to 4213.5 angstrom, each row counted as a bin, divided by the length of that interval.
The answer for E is 9.0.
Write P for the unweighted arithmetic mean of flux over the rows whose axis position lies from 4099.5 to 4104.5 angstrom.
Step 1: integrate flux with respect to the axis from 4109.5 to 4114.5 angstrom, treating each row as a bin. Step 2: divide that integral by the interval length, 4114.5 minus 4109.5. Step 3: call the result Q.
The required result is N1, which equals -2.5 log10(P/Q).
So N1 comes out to -0.2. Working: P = 12.9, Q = 11.03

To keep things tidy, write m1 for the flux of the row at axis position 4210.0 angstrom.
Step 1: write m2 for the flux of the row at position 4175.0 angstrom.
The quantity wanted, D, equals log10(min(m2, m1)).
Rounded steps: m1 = 9.272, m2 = 9.696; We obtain 0.97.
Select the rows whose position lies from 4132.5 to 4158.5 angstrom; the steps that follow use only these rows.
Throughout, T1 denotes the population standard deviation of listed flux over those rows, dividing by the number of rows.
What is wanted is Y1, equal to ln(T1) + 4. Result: 3.35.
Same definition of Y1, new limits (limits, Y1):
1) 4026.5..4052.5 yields 2.80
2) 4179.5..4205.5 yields 3.88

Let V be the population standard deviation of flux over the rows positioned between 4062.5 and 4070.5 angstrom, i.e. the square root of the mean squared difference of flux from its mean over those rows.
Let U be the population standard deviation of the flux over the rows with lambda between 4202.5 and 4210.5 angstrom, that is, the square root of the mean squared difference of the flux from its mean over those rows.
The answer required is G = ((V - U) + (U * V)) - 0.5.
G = -0.6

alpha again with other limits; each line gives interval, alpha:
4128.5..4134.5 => 50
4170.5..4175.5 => 39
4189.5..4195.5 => 45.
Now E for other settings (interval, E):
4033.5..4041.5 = 9.0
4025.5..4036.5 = 9.4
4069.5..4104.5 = 11.0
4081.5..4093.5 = 10.8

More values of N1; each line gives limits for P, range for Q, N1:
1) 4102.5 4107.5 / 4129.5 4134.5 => -0.2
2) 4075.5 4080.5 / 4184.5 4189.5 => 0.0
